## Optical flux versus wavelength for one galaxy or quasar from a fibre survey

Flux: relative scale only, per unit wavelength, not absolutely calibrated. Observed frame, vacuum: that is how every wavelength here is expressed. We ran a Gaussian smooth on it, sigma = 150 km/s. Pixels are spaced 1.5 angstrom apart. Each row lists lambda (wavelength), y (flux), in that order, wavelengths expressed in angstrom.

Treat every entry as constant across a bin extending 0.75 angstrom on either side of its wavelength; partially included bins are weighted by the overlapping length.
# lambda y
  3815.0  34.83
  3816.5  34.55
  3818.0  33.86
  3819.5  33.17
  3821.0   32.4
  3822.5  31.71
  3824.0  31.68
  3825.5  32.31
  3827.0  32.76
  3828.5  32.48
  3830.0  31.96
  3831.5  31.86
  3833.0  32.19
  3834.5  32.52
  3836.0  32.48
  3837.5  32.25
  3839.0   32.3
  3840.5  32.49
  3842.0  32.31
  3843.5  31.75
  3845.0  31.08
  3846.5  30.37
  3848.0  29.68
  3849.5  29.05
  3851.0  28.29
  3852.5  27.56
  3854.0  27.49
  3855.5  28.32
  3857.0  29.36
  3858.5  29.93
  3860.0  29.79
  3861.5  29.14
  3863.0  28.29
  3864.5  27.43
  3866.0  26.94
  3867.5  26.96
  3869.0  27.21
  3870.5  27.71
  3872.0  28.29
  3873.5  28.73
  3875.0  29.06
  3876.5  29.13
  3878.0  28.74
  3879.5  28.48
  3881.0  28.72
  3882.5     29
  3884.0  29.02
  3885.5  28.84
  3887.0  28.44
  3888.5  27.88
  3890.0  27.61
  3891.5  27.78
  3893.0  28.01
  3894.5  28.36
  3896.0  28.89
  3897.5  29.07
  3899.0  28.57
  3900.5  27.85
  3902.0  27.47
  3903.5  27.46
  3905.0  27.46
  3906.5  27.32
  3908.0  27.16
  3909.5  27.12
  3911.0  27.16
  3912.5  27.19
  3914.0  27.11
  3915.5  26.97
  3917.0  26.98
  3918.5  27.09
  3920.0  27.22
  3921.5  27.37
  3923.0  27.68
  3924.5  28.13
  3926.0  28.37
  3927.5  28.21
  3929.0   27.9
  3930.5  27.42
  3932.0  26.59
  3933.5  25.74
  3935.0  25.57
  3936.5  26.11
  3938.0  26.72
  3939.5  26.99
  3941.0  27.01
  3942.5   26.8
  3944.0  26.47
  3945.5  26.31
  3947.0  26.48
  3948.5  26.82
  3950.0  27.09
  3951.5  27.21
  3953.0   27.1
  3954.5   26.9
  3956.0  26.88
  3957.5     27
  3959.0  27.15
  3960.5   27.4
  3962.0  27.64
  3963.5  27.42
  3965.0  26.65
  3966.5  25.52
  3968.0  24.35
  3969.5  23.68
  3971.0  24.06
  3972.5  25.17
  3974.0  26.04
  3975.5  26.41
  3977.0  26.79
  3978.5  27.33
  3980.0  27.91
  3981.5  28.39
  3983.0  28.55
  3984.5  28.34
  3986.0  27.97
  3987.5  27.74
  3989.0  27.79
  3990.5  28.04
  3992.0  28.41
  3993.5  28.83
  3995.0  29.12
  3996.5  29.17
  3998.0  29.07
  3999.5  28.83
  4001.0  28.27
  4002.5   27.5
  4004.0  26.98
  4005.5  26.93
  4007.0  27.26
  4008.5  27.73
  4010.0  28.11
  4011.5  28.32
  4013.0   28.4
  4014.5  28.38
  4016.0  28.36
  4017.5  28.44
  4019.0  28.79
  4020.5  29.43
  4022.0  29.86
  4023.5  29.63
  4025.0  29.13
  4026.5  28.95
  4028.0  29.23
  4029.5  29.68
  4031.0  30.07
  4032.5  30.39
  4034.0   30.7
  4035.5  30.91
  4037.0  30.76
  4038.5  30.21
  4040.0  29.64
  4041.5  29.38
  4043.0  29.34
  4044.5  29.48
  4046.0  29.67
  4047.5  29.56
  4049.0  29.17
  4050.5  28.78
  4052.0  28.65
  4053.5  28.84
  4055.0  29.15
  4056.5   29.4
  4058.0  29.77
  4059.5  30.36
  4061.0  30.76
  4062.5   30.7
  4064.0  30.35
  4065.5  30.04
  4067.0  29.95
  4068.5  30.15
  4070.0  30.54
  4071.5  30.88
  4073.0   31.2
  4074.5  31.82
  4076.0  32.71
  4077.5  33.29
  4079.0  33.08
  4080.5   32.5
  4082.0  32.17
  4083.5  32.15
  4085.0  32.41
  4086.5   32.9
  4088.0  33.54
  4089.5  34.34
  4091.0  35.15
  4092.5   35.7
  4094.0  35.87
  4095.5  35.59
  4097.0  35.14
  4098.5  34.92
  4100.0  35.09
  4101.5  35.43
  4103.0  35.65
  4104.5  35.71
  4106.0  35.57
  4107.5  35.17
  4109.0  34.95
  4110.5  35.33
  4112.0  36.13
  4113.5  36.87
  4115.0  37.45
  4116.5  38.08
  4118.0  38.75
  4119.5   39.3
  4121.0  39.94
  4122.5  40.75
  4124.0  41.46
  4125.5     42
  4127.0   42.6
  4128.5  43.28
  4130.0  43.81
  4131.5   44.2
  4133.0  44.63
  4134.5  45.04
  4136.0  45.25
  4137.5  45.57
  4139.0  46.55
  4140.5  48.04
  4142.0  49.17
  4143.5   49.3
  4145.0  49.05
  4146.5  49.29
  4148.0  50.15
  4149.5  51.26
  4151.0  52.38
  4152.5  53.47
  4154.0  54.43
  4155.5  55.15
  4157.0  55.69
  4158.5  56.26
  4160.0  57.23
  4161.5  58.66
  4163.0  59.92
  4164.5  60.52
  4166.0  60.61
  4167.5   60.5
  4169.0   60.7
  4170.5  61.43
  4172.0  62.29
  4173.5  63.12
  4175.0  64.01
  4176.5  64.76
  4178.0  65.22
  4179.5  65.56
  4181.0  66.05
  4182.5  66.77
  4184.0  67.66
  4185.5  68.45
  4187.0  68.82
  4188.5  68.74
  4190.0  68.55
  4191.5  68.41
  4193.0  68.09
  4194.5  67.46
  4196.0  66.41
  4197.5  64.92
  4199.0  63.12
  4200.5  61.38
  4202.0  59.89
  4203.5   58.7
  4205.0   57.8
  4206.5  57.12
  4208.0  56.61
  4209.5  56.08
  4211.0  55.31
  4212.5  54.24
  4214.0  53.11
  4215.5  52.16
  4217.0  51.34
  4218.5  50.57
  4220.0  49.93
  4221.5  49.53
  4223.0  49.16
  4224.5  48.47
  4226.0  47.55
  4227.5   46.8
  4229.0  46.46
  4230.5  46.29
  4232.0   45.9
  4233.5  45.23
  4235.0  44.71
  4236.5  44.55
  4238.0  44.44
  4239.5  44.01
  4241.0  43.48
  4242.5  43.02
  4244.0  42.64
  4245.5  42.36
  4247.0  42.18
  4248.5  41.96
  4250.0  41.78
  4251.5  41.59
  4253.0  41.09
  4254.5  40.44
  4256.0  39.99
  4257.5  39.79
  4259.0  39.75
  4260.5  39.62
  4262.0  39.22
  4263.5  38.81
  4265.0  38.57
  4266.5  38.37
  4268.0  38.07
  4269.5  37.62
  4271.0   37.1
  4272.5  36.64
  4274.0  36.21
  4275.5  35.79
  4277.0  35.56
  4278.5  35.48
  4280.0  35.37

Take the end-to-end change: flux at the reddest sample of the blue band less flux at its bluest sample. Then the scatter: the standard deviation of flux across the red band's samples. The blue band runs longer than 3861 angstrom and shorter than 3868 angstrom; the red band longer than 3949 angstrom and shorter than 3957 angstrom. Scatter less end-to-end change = 2.3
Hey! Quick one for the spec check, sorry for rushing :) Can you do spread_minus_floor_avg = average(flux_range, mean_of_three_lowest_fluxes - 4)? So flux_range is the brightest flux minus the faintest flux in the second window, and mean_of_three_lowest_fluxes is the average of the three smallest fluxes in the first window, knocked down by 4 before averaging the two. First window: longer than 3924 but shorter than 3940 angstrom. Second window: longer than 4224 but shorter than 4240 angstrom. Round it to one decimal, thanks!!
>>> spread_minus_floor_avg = 13.1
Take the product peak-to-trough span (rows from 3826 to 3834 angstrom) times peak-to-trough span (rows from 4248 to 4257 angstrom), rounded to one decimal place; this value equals 1.8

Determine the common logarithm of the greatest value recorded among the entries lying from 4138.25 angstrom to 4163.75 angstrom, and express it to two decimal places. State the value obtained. 1.78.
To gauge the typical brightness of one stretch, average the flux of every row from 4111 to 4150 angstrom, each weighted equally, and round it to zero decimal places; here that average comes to 44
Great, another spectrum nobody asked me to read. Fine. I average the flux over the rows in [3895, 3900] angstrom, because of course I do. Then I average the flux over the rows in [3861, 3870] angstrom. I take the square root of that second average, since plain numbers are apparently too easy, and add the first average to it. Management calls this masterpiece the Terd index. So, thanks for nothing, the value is 34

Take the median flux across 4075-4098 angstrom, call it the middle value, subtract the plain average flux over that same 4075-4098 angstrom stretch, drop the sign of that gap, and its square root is 0.7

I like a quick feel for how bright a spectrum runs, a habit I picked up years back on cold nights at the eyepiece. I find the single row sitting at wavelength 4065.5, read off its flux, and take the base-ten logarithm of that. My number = 1.48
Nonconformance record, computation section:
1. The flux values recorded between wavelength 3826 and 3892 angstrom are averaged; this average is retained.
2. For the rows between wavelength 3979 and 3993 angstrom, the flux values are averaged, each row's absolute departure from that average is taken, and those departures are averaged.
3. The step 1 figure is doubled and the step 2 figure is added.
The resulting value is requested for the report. 59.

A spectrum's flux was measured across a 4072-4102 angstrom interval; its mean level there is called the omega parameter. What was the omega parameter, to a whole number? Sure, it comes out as 34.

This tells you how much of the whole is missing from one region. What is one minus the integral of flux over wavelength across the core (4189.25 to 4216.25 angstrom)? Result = -1633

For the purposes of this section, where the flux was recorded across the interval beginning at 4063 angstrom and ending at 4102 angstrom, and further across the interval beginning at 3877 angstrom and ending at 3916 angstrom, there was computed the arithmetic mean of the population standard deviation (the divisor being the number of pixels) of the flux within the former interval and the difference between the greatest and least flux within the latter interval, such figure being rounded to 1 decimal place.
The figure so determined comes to 2.0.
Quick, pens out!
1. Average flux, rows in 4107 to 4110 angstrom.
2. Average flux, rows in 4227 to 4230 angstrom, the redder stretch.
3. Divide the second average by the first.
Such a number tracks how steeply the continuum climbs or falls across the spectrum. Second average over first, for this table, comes 1.3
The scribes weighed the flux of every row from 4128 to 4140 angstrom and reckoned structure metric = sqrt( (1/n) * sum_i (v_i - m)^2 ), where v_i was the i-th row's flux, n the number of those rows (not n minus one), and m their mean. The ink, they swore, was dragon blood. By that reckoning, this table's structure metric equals 1.0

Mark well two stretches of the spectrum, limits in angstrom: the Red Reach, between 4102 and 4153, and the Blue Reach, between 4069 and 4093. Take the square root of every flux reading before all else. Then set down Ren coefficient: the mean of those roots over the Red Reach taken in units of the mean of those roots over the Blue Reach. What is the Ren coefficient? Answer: 1.1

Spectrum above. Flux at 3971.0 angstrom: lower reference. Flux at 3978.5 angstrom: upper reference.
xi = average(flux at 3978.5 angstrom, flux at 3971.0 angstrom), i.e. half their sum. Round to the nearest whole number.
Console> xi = 26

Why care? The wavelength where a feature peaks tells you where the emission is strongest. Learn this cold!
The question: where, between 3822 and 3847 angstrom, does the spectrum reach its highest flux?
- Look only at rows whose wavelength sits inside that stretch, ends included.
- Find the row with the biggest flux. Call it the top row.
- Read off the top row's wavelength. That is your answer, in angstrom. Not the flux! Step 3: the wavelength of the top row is 3827.0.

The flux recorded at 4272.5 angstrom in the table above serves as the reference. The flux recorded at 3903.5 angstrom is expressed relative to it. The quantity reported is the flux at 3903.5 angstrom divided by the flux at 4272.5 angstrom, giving 0.75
